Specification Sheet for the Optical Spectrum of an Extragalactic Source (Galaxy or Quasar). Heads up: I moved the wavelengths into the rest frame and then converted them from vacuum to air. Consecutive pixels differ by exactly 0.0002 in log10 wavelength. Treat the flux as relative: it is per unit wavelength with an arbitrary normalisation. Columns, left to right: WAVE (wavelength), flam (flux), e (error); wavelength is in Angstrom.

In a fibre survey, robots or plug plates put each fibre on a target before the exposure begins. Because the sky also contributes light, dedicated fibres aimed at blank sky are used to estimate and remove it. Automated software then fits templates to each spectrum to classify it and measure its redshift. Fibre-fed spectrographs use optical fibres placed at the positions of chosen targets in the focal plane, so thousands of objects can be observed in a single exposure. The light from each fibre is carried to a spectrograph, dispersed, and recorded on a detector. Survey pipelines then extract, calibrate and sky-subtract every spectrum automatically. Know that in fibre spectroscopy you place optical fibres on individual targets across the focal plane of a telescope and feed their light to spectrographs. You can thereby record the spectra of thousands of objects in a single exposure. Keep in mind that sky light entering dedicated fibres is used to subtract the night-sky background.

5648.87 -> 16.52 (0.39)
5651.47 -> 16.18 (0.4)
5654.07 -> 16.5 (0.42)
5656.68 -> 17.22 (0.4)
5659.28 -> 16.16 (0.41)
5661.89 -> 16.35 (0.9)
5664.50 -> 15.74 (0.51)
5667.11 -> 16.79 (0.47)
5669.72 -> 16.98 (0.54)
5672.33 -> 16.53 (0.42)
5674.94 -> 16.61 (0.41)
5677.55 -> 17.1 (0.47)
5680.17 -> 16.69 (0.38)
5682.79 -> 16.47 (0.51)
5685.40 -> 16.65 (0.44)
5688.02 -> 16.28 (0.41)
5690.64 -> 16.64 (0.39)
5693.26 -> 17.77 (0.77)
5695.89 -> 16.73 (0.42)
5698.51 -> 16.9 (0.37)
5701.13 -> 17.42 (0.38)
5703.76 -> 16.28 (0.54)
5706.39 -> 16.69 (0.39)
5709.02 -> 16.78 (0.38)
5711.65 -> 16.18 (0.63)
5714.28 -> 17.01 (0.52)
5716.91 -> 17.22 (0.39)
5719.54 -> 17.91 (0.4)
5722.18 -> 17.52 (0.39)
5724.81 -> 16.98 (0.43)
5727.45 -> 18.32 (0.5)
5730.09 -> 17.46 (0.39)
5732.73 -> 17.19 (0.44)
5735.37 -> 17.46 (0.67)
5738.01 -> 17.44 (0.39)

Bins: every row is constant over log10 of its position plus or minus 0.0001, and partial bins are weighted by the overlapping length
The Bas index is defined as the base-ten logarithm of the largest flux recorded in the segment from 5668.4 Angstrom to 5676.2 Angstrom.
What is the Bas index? 1.230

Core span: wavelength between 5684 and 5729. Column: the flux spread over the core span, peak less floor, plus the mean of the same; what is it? 19.2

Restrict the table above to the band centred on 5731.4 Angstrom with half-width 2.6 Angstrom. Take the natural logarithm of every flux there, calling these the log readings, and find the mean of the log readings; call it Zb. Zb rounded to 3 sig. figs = 2.85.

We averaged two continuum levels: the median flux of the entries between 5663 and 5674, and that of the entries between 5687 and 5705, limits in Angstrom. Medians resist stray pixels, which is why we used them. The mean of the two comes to 16.7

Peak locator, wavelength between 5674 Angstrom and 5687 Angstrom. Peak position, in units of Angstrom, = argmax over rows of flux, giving 5677.55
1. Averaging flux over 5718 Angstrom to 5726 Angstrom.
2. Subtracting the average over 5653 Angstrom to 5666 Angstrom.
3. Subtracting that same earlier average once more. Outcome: -15.3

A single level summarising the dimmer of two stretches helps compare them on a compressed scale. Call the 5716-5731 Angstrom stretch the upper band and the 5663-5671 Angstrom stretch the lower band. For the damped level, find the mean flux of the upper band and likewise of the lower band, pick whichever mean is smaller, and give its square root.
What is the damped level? 4.06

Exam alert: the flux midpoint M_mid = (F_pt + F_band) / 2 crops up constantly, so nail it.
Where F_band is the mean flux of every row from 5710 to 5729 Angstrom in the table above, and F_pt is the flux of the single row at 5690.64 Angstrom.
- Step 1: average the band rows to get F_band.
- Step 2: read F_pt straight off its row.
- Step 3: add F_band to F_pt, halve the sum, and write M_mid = 16.97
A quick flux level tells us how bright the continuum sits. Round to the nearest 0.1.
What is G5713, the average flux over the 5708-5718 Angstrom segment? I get 16.8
